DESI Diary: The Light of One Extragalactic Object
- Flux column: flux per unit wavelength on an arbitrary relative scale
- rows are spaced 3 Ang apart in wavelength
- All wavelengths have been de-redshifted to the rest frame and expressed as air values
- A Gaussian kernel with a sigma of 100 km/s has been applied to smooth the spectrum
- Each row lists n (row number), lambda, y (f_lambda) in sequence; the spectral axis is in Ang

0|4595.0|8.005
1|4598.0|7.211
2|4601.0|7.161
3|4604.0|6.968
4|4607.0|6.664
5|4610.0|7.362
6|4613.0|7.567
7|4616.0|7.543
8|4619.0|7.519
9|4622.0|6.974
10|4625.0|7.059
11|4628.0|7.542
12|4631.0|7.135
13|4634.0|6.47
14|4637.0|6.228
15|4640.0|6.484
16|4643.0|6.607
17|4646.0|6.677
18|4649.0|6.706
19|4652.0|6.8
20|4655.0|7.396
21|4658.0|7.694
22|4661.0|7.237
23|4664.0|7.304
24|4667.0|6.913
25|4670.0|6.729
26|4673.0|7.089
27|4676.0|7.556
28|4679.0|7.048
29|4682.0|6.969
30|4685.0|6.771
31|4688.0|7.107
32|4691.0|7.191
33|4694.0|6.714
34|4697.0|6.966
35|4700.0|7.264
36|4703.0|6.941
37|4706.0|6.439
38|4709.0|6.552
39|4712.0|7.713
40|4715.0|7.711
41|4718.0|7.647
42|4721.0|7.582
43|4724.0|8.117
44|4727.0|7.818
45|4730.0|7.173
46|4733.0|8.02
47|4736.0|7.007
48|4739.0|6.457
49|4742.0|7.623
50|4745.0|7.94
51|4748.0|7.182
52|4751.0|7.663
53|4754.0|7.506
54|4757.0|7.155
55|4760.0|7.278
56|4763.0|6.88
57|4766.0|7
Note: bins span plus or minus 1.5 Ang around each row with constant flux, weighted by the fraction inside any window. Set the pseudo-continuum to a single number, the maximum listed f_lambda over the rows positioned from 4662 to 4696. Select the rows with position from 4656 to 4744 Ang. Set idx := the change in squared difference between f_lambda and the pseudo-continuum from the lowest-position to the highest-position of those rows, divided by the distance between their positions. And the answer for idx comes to 0.000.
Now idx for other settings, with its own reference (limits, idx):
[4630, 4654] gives 0.019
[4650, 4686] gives 0.001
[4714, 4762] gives 0.001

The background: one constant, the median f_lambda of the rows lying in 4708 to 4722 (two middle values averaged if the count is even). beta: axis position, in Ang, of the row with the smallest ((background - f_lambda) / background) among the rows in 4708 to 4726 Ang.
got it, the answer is 4724.0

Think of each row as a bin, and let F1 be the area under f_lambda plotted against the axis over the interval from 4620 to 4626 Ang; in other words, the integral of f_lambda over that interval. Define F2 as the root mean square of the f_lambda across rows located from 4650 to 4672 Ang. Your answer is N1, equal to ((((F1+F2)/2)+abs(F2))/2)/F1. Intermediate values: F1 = 42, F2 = 7.2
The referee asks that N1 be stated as 0.38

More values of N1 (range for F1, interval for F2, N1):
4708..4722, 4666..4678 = 0.30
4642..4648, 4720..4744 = 0.39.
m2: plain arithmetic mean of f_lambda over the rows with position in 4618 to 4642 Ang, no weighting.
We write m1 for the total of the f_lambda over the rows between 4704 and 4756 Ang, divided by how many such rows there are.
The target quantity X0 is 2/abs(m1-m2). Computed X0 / 4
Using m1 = 7.4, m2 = 6.93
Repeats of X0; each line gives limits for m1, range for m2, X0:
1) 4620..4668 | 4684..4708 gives 73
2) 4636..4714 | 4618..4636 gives 13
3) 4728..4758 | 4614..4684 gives 6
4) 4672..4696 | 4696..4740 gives 8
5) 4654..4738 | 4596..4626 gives 57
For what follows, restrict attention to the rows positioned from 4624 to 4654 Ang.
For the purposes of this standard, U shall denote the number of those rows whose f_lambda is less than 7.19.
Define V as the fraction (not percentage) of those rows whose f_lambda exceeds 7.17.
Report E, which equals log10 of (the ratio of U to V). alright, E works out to 2.0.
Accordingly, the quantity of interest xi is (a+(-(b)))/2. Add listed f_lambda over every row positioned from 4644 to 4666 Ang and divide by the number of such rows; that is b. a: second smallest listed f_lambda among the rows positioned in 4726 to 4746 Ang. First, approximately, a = 7.007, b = 7.12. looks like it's -0.05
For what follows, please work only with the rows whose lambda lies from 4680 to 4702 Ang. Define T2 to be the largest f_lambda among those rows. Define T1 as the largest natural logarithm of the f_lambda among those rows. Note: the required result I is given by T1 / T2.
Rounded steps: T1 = 1.98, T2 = 7.264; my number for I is 0.273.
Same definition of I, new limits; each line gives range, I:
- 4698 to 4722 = 0.265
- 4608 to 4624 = 0.267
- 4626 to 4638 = 0.268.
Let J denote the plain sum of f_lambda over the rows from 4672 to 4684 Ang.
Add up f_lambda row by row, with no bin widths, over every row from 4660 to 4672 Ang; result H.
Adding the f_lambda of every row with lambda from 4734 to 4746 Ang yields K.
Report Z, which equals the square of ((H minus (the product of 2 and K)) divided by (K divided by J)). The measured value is 870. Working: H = 28.2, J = 28.66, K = 29.0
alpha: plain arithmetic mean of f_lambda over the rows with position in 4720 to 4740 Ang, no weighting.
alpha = 7.5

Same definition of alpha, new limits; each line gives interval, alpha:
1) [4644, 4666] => 7.1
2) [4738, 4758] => 7.4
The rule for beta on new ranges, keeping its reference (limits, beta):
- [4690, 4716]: 4712.0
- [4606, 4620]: 4613.0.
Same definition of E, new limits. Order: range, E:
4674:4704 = 1.4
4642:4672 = 1.2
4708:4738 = 0.6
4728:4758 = 0.9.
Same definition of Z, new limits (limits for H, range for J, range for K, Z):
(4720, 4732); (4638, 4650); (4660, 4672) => 582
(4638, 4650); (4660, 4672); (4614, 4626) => 944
